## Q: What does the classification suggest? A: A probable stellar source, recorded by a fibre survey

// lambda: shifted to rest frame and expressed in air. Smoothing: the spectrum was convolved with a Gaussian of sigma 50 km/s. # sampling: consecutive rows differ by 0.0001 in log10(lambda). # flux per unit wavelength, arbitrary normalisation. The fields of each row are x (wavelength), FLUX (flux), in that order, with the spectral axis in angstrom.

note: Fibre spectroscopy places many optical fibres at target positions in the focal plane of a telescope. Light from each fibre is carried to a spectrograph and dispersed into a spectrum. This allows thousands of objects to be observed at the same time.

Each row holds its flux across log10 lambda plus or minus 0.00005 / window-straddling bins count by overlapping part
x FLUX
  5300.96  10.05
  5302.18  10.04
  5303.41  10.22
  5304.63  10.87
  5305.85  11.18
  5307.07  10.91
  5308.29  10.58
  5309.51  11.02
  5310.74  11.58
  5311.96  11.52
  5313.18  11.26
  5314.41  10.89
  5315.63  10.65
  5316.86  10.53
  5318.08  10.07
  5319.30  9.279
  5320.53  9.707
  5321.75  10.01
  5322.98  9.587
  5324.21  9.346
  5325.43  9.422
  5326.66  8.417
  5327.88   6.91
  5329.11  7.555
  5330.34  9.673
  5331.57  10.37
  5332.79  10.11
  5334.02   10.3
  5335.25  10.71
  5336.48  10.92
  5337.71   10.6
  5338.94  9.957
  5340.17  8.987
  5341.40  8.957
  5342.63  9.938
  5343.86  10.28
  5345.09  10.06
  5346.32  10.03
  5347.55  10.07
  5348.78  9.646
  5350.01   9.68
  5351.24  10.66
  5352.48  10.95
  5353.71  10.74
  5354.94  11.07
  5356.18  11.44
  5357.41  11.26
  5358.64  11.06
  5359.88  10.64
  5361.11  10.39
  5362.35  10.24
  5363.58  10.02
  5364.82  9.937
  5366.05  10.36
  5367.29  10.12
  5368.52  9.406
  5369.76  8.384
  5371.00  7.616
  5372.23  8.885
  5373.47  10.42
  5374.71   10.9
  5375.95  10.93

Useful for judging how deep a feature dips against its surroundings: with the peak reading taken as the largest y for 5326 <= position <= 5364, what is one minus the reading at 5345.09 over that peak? 0.12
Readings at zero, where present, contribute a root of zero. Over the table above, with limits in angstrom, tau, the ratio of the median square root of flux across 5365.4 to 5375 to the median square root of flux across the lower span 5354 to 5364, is 0.948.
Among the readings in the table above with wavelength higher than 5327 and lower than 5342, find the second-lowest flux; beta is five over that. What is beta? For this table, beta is 0.66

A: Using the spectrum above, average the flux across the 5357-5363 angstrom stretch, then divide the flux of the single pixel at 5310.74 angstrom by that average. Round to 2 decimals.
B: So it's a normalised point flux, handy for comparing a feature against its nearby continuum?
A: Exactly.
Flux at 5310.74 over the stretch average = 1.08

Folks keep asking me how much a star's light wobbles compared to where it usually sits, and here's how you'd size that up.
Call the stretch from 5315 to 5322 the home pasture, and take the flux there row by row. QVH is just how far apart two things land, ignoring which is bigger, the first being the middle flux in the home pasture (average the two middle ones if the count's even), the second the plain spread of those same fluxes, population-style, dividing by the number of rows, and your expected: 9.6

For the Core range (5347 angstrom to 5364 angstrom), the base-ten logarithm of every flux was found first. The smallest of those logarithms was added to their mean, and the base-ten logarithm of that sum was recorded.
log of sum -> 0.303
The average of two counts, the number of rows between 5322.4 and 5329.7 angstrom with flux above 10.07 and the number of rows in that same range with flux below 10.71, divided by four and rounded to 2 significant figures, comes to 0.75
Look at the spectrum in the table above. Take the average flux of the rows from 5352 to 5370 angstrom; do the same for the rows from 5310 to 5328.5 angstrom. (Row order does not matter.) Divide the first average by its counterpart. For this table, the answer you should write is 1.05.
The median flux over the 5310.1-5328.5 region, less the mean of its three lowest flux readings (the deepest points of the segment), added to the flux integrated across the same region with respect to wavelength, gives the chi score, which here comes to 185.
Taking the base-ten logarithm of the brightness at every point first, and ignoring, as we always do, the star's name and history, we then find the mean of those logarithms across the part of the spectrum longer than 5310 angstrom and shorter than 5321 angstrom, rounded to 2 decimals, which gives 1.02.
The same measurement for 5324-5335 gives 0.96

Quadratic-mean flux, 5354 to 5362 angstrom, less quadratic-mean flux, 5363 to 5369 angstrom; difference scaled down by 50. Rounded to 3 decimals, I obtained 0.020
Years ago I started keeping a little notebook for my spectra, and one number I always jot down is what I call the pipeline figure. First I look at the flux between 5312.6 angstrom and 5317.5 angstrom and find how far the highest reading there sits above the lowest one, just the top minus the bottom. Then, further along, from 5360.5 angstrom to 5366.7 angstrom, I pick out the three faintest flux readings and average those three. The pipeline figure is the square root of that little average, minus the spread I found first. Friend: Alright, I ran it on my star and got 2.4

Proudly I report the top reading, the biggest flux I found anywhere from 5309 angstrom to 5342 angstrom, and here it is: 11.58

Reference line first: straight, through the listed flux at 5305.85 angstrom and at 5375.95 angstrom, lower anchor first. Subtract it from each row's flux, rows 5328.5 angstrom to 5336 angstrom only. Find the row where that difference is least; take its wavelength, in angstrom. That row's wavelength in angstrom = 5329.11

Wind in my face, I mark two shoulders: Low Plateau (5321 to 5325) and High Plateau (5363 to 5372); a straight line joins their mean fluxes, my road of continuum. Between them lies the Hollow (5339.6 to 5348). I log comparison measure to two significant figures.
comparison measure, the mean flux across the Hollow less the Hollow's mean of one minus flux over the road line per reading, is 9.8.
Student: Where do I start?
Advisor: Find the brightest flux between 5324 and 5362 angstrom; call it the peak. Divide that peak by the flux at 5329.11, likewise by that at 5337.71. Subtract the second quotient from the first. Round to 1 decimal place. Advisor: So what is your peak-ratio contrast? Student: 0.4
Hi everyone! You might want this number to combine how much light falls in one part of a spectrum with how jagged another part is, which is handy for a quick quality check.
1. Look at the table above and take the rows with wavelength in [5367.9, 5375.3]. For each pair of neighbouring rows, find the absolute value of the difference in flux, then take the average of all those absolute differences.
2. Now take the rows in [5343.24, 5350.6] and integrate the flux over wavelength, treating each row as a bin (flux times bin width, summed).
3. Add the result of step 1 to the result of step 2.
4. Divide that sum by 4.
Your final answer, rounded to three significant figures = 18.6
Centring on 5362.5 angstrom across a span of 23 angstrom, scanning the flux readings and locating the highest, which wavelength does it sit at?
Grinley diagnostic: 5356.18 angstrom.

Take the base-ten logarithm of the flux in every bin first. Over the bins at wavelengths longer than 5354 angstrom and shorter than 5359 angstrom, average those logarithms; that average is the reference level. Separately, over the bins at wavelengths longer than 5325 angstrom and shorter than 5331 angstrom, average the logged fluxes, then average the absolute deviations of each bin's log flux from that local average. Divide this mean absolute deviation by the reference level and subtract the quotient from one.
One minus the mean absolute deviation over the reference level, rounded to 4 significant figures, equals 0.9530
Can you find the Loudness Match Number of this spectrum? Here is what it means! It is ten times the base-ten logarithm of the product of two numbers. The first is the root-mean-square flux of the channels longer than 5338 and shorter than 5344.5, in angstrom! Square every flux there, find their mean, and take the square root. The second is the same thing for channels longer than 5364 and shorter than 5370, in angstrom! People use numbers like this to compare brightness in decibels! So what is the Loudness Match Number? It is 19.7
